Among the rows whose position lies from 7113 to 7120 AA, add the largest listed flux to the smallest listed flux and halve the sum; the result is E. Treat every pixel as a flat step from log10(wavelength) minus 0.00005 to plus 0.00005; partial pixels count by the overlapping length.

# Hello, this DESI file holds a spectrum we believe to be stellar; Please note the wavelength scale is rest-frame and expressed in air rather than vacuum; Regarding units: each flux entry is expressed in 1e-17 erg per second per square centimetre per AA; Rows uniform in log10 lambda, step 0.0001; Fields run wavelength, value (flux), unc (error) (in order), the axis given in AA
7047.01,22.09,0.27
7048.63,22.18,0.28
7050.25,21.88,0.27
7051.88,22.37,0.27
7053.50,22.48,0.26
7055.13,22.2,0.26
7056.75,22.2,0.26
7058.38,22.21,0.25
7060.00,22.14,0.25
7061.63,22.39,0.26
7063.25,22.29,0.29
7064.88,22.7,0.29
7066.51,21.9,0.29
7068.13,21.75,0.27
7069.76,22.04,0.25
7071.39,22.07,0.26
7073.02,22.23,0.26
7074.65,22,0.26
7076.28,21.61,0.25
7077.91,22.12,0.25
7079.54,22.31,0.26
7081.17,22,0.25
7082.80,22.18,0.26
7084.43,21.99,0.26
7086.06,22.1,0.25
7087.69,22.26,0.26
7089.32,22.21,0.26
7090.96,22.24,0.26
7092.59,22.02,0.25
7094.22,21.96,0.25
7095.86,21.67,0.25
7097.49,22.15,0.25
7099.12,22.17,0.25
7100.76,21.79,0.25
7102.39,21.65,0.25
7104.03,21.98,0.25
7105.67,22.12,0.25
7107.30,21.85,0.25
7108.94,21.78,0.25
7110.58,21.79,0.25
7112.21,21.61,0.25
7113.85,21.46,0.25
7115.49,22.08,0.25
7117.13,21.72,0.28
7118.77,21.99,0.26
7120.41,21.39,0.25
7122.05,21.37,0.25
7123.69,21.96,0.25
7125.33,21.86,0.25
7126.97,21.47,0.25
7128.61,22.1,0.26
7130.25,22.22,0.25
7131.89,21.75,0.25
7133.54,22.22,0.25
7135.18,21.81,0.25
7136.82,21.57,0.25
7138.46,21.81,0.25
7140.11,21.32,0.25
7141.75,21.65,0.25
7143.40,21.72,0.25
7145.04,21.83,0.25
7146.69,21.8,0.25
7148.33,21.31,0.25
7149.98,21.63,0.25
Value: 21.8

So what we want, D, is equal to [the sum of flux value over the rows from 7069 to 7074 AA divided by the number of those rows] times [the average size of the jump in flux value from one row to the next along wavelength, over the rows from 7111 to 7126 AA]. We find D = 7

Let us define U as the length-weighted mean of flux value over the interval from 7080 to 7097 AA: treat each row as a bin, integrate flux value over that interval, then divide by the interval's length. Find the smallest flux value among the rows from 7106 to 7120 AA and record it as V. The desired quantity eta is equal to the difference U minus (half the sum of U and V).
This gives 0.31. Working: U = 22.1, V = 21.46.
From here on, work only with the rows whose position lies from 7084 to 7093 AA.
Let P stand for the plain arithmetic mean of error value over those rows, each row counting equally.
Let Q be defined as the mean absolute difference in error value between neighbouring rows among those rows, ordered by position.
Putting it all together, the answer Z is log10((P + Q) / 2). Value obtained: -0.882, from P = 0.257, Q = 0.0060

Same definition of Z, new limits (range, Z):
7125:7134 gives -0.893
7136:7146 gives -0.903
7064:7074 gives -0.854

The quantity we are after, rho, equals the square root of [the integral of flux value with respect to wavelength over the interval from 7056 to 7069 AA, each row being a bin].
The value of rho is 17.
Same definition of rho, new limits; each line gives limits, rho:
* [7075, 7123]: 32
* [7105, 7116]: 15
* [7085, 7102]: 19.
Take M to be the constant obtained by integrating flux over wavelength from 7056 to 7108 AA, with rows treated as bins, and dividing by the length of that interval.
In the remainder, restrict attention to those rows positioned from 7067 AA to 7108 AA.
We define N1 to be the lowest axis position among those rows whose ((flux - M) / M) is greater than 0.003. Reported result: 7073.02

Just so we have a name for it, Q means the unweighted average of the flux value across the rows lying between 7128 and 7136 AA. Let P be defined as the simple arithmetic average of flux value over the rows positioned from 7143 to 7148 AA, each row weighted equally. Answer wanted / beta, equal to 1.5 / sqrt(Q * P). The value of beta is 0.0685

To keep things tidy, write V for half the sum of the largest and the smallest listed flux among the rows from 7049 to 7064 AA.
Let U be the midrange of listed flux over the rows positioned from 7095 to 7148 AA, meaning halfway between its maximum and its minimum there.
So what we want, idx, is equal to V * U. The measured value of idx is 483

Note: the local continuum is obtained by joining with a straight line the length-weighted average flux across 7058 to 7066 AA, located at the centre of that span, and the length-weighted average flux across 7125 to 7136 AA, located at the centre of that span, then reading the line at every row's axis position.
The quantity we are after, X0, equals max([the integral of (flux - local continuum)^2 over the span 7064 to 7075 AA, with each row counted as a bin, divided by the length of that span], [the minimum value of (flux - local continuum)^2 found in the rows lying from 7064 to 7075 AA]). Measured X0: 0.12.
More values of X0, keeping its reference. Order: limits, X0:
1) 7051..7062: 0.02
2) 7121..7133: 0.11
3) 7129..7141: 0.09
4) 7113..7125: 0.16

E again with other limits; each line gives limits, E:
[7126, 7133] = 21.8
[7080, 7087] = 22.1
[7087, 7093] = 22.1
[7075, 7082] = 22.0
